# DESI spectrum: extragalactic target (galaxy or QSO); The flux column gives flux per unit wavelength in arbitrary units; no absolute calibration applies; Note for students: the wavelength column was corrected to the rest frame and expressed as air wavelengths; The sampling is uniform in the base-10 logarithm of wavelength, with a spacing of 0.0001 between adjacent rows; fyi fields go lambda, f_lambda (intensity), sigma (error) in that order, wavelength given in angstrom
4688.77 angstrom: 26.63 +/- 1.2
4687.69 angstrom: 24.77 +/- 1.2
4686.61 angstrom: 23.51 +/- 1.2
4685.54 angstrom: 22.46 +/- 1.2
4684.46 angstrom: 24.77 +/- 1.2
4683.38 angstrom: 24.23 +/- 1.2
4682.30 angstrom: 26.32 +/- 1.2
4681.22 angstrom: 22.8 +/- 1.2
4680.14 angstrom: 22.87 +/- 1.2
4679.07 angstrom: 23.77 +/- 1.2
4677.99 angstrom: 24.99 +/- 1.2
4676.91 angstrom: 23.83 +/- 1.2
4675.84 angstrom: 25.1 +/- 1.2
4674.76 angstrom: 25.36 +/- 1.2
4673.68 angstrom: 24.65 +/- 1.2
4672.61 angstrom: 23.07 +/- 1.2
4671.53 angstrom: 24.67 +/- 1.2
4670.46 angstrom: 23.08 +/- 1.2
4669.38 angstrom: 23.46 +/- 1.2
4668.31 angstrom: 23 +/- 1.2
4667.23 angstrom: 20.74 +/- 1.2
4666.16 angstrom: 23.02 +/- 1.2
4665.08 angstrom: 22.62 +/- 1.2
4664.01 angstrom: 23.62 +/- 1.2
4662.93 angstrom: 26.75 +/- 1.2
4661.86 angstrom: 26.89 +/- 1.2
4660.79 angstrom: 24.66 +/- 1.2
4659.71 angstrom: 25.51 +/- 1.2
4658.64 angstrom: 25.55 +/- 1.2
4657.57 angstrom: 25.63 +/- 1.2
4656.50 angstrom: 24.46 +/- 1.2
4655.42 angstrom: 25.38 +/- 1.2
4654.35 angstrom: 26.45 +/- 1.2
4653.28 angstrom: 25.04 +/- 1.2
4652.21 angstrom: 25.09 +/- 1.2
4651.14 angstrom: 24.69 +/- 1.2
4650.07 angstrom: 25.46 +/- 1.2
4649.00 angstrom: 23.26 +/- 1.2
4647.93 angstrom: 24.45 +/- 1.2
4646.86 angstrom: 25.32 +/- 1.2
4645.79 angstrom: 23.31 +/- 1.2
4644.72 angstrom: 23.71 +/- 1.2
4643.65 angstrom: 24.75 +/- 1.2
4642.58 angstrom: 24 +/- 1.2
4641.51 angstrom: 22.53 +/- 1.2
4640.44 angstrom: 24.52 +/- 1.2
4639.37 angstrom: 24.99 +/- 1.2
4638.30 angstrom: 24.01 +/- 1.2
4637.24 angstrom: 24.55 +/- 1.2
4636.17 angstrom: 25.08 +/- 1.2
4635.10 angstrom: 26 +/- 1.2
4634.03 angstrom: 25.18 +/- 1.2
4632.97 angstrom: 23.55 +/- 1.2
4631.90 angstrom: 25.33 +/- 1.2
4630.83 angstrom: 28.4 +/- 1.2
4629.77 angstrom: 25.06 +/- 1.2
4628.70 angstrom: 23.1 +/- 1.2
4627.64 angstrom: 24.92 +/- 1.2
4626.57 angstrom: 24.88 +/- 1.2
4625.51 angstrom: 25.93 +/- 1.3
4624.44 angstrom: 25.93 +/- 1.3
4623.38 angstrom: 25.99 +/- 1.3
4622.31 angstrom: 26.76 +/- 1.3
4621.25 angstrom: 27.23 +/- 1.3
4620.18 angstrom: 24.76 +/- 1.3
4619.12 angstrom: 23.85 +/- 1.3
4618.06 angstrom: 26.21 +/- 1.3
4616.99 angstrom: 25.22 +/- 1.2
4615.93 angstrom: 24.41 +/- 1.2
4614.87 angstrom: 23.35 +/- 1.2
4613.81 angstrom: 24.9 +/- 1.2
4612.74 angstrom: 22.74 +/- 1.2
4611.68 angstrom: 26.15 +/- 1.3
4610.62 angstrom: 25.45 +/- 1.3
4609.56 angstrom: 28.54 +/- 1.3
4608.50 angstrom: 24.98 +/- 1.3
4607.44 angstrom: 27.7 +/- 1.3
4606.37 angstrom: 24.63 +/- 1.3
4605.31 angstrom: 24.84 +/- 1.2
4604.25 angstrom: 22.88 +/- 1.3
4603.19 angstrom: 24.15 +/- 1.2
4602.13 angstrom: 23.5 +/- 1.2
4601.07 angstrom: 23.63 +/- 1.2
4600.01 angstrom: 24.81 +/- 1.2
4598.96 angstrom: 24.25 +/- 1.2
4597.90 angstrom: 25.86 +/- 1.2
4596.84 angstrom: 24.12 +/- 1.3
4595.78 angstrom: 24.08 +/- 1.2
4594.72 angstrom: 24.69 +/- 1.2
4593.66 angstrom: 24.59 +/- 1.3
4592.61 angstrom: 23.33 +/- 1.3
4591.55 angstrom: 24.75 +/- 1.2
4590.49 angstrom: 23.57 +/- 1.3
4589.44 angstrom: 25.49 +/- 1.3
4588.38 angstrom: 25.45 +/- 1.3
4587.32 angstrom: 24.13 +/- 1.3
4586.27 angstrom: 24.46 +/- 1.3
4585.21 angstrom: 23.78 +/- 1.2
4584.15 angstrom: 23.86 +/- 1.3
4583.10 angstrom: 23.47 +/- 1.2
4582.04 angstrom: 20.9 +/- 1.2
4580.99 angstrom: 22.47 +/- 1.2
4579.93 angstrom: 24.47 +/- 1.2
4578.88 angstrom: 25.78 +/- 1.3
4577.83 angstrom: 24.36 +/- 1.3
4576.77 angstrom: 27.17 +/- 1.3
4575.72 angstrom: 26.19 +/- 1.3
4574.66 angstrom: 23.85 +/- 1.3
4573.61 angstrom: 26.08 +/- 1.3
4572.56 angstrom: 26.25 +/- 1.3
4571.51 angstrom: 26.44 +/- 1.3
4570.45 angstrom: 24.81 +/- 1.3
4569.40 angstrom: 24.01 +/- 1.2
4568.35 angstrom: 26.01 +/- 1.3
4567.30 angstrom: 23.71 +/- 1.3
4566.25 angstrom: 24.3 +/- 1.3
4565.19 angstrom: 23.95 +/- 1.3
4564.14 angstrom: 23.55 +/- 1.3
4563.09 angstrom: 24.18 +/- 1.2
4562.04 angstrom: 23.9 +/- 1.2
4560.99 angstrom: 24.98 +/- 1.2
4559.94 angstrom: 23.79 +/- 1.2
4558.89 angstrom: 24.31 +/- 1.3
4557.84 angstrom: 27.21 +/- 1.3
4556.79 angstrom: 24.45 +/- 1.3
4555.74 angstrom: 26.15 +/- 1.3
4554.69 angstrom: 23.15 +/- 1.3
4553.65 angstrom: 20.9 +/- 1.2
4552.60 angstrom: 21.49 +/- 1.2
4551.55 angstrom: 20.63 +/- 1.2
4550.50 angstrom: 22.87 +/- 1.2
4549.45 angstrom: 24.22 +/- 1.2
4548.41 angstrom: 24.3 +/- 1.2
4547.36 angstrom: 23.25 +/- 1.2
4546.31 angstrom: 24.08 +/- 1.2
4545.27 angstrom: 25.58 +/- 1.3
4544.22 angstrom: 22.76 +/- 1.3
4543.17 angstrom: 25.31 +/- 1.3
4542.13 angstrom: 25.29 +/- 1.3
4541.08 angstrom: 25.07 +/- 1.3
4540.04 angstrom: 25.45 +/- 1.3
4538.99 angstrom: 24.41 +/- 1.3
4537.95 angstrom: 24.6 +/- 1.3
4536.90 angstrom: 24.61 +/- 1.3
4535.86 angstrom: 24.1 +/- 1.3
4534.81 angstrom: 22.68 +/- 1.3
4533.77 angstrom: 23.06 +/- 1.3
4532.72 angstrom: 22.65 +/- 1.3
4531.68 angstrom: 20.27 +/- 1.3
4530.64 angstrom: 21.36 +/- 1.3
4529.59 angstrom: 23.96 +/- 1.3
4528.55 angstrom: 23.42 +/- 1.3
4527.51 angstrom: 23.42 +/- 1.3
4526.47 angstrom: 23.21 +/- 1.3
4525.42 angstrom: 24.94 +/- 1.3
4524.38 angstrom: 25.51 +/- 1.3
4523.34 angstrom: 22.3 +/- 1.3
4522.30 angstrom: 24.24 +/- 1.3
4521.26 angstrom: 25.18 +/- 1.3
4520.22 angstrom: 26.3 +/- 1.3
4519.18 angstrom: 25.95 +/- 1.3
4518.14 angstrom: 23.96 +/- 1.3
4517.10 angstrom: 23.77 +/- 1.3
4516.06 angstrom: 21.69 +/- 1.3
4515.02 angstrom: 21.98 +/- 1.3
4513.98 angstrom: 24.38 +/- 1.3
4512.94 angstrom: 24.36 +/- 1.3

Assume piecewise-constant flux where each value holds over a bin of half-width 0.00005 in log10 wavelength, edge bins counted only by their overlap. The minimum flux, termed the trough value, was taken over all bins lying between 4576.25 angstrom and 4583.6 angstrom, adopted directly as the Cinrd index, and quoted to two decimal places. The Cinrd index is 20.90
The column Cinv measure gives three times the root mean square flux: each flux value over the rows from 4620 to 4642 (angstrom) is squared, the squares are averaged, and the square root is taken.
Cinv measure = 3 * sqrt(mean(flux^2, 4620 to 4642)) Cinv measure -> 75.6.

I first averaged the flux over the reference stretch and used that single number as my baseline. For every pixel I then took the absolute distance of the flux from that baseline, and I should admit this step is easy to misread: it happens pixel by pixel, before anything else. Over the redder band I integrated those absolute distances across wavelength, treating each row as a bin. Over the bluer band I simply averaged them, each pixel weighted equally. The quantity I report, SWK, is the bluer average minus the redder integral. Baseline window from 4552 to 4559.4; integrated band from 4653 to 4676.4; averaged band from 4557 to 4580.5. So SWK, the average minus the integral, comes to -31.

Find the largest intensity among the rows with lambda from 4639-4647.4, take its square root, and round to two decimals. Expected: 5.03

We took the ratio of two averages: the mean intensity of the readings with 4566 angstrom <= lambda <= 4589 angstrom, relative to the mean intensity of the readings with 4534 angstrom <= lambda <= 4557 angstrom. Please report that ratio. 1.03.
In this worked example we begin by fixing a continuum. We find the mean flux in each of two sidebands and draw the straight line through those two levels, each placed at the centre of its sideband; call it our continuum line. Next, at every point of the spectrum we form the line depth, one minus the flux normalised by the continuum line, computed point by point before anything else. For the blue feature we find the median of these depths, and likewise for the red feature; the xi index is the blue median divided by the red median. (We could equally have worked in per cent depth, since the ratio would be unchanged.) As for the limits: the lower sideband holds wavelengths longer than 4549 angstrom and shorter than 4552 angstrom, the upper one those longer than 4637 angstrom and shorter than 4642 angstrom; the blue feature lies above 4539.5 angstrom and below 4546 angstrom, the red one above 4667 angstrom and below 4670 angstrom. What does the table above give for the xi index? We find -1.9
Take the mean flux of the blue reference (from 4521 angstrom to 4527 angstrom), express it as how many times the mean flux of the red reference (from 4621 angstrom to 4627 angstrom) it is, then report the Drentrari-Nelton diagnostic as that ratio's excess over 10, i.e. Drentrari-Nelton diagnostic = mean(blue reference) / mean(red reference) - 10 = -9.07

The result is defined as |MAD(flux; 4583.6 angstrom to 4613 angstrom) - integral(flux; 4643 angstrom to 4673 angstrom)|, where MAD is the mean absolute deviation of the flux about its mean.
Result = 732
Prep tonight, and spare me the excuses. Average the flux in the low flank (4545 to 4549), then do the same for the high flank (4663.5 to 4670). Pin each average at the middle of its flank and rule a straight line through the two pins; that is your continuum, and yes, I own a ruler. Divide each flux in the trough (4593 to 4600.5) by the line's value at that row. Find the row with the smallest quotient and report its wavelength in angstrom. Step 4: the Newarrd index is 4595.78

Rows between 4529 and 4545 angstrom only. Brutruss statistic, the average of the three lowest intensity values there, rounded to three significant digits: 21.4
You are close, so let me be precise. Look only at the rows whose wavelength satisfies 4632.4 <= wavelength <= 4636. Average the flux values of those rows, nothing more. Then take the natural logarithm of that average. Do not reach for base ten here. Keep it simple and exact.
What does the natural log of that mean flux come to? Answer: 3.22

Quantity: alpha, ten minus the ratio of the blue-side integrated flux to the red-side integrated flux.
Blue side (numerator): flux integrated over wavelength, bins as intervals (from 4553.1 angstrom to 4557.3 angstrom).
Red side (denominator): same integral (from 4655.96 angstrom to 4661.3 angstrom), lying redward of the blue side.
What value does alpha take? 9.26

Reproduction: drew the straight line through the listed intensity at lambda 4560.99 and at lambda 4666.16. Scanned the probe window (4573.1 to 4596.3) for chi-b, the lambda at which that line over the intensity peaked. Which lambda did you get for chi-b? 4582.04 angstrom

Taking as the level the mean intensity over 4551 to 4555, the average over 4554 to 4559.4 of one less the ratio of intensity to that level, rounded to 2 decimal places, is -0.16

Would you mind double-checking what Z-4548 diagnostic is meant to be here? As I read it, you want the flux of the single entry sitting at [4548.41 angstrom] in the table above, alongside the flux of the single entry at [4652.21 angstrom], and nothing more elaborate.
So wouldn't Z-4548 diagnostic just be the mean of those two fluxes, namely 24.7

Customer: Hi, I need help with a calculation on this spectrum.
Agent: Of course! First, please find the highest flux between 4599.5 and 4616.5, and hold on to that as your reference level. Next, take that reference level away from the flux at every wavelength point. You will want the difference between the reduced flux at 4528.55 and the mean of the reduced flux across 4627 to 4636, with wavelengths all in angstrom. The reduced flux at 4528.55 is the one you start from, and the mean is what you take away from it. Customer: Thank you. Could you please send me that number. -2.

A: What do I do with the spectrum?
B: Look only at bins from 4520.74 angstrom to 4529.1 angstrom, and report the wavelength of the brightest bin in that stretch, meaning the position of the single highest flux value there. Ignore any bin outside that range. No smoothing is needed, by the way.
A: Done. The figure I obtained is 4524.38 angstrom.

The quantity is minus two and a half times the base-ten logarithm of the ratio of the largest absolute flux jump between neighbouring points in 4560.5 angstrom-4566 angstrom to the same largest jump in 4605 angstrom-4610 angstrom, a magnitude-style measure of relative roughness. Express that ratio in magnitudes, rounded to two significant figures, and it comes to 1.3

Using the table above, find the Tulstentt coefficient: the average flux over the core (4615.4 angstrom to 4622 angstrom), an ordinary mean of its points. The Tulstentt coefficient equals 25.3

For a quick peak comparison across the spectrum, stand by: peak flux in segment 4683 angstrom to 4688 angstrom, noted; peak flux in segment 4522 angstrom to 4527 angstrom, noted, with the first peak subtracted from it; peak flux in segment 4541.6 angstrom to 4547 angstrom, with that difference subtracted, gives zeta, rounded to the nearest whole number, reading 25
